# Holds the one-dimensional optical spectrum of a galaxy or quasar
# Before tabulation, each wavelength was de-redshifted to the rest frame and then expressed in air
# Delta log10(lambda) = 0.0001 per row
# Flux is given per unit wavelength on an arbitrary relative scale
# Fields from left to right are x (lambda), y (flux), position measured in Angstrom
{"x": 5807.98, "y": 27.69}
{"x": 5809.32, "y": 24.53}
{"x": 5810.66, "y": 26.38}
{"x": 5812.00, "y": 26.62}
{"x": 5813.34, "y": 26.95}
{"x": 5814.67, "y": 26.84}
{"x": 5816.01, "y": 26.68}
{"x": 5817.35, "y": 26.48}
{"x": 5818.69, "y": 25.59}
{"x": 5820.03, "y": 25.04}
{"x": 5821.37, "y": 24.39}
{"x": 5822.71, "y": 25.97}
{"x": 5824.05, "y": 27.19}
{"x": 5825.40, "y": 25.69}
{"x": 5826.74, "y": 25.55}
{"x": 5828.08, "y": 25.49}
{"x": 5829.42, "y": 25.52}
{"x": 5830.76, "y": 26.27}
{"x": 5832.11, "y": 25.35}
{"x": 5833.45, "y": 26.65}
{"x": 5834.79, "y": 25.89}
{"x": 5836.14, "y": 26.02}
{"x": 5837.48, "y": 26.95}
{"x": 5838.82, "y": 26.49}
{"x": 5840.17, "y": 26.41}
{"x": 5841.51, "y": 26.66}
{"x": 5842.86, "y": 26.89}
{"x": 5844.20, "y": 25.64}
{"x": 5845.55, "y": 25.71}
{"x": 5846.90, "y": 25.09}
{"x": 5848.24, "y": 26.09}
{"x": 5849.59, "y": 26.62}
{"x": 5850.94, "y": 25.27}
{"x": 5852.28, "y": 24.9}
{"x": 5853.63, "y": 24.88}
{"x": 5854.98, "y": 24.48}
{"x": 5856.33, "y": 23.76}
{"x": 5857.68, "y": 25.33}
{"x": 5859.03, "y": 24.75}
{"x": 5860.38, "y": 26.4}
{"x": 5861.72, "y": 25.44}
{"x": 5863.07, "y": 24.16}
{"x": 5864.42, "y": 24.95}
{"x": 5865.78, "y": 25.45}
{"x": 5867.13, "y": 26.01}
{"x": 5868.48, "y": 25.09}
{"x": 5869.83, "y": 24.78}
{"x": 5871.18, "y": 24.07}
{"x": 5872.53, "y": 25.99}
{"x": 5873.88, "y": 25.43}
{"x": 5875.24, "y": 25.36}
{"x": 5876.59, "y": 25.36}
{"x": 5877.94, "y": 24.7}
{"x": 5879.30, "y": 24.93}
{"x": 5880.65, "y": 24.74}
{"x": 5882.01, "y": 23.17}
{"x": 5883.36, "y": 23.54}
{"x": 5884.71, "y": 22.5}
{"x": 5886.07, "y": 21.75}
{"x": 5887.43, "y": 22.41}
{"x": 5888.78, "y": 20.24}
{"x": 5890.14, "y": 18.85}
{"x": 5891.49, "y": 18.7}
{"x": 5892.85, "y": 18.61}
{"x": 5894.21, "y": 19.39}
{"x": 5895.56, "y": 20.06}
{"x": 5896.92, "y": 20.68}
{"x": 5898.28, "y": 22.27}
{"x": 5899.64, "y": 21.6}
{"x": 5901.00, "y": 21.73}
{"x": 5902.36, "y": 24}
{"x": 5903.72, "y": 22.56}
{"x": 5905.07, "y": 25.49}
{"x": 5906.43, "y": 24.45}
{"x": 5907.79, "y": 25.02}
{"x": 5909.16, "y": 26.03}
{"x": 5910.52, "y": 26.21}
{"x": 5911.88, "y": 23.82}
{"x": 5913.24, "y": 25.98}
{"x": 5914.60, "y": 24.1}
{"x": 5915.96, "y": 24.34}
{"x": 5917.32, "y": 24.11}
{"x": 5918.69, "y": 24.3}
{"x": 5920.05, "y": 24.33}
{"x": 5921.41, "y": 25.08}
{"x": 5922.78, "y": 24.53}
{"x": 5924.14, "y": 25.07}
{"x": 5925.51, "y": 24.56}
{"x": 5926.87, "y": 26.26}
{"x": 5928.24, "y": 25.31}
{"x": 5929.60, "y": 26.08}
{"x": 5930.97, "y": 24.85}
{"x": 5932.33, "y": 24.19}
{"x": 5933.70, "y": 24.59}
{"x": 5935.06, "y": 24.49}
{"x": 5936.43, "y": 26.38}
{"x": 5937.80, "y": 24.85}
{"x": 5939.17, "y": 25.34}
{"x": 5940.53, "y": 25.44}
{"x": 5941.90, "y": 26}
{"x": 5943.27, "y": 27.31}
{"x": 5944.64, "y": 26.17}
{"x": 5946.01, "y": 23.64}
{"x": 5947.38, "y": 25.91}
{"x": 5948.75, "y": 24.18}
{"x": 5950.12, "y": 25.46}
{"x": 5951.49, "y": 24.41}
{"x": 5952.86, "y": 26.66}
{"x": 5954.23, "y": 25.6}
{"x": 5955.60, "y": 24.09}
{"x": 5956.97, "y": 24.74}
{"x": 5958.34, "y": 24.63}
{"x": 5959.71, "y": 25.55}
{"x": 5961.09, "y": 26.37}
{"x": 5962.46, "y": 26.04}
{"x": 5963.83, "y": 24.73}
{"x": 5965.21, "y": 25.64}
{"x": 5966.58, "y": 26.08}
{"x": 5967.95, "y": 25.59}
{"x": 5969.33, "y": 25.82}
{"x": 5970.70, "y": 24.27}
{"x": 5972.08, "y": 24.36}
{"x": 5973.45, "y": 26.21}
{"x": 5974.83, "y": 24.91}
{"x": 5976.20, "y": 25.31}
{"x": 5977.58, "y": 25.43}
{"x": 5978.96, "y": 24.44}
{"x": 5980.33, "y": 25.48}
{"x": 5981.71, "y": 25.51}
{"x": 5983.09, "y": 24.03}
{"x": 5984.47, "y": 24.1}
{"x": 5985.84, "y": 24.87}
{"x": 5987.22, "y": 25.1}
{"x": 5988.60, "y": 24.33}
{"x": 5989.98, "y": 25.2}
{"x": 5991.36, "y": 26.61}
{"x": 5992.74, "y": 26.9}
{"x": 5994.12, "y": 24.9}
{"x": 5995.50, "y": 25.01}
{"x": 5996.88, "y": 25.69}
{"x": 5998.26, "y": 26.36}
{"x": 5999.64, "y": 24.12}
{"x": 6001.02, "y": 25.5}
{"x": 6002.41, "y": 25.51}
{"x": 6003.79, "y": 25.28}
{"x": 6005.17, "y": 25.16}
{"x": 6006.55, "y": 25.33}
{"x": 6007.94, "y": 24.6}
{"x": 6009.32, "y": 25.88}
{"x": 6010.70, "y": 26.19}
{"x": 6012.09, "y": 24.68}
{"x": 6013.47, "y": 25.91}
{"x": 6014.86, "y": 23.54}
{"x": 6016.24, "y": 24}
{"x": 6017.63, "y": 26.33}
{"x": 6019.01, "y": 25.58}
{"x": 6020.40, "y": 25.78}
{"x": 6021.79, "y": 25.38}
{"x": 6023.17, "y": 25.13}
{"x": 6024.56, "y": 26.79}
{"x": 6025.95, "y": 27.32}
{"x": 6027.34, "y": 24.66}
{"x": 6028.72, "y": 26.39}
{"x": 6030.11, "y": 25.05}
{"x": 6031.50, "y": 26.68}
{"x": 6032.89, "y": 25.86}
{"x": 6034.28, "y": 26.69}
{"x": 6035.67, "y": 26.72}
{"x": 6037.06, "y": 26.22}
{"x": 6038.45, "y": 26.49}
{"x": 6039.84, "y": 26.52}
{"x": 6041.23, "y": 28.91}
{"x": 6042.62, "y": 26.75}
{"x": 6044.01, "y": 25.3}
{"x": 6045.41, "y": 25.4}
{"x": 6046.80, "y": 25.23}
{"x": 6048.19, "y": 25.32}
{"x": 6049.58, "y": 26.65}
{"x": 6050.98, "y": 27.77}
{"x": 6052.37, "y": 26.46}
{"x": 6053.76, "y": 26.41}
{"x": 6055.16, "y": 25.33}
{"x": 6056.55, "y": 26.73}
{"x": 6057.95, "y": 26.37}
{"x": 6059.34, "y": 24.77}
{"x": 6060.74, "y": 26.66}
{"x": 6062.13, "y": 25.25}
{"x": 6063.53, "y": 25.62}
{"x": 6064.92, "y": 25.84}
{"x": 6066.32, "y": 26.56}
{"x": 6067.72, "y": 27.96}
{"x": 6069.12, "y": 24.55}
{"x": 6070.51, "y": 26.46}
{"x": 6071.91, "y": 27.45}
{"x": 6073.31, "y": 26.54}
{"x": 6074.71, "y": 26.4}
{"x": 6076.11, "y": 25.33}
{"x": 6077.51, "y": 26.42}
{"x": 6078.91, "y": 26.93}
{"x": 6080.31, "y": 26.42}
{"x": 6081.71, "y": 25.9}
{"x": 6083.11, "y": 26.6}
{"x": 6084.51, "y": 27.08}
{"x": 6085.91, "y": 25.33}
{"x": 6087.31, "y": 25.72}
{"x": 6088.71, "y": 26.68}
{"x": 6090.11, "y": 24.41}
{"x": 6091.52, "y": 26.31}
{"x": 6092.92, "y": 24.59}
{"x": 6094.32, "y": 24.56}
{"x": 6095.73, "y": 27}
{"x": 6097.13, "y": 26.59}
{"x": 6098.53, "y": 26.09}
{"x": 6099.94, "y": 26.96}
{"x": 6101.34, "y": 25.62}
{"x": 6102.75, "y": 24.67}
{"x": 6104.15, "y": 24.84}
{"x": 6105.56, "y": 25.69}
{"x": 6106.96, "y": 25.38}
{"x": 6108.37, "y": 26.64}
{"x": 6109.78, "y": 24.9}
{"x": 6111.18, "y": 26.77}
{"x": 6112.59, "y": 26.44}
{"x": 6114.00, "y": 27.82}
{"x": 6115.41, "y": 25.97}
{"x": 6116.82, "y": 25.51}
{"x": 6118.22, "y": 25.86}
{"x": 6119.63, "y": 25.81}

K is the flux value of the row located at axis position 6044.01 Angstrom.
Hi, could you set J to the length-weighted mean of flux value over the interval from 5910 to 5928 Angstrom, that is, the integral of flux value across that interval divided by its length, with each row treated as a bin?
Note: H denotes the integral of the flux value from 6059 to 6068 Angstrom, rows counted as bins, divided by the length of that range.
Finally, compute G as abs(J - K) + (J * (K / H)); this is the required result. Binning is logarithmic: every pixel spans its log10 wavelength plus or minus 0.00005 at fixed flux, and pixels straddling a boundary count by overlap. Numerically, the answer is 25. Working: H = 26.1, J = 24.8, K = 25.3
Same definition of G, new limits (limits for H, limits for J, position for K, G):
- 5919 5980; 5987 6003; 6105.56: 26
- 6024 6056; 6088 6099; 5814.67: 27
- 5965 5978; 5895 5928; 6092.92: 24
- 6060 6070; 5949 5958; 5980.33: 25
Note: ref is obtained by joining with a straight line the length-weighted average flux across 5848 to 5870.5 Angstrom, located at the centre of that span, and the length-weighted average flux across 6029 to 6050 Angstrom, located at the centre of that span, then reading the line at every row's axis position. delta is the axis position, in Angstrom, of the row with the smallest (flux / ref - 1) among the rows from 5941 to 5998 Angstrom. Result 5946.01 Angstrom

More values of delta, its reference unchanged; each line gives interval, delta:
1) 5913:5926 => 5917.32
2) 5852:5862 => 5856.33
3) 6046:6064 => 6059.34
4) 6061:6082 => 6069.12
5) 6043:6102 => 6090.11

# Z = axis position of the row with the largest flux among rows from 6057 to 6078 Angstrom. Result 6067.72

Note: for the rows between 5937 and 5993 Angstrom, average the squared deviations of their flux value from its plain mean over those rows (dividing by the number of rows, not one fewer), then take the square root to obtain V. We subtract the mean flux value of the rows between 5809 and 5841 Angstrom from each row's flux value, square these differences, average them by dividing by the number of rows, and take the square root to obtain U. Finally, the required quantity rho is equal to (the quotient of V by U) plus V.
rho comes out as 2.0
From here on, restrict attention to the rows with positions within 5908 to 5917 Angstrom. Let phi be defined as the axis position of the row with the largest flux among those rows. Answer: 5910.52 Angstrom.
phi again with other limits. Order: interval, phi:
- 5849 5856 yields 5849.59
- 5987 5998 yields 5992.74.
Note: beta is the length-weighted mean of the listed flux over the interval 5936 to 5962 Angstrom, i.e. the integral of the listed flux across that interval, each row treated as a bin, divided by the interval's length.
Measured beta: 25.4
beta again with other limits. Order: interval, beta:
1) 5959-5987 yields 25.2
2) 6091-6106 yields 25.7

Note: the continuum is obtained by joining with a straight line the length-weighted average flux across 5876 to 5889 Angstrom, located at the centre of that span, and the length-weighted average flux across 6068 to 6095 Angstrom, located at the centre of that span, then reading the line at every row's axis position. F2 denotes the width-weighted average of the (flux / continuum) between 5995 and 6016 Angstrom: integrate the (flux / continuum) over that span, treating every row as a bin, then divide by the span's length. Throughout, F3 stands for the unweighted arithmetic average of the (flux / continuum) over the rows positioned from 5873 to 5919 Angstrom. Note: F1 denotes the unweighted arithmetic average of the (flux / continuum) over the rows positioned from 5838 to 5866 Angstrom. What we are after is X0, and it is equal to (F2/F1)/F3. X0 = 0.93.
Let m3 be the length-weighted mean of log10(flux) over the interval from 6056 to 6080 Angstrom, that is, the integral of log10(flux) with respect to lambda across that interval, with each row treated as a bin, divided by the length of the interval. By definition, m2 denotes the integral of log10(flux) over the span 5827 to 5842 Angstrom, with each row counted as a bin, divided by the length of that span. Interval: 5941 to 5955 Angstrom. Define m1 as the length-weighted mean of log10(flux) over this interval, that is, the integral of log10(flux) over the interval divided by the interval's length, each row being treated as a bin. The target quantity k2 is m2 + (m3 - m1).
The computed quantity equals 1.43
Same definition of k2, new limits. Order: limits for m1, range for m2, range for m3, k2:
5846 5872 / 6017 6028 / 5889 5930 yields 1.38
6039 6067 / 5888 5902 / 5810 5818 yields 1.32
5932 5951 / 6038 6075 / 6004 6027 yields 1.42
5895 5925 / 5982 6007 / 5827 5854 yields 1.44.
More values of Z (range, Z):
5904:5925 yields 5910.52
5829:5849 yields 5837.48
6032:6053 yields 6041.23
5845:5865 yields 5849.59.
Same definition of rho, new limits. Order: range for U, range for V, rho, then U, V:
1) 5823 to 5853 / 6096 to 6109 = 2.0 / 0.63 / 0.76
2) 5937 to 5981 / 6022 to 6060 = 2.1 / 0.82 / 0.95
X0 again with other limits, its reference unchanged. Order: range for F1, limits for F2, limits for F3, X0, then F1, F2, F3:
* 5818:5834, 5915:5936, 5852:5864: 0.85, 1.13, 1.03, 1.08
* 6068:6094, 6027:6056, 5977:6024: 1.02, 1.00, 1.03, 1.01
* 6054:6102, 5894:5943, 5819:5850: 0.89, 1.00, 1.02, 1.14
